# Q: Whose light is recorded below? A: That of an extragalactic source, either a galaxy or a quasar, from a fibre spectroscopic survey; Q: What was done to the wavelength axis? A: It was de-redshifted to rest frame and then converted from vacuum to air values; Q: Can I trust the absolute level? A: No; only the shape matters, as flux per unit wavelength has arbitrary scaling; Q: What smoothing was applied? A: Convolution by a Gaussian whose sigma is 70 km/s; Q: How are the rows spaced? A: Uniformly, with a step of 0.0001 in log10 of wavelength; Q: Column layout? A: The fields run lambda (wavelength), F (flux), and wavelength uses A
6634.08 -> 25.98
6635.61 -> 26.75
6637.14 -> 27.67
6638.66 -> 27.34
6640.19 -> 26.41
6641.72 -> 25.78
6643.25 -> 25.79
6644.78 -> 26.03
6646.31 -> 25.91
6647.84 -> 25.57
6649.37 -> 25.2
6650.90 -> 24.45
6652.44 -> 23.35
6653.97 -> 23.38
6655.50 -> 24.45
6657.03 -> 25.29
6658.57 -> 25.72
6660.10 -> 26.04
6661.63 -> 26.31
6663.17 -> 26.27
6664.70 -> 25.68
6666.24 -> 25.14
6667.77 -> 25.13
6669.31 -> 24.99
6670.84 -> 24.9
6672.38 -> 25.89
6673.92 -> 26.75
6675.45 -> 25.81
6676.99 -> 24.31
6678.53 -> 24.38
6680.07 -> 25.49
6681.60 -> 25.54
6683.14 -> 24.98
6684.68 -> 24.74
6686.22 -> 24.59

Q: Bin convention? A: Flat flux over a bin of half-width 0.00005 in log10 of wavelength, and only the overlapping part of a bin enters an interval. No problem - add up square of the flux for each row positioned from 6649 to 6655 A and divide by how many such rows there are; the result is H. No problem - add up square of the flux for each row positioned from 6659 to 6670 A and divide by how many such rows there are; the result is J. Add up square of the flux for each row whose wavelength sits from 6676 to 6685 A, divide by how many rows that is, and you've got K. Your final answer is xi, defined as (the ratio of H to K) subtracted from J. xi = 657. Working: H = 581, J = 658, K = 621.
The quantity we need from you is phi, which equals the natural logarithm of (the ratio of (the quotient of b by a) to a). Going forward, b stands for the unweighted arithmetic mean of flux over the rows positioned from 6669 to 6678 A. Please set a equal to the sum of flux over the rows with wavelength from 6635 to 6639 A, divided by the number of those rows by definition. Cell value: -3.37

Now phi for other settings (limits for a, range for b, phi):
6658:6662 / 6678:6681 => -3.30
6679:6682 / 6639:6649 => -3.22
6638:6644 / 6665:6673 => -3.31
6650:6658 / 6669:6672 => -3.15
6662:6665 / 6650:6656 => -3.34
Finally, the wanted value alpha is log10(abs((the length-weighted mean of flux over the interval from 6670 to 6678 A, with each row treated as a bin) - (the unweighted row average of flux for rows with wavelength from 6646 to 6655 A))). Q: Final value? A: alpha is -0.1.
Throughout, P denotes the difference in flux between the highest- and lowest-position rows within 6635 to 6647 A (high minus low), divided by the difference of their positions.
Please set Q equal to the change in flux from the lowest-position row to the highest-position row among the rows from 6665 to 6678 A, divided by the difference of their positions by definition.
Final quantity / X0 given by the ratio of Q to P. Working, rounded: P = -0.08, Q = -0.077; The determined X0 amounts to 1.0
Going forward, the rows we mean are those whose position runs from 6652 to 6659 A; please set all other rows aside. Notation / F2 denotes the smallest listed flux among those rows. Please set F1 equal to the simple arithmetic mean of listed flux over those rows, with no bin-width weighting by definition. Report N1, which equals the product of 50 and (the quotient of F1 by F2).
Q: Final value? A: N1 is 52.3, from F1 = 24.4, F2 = 23.35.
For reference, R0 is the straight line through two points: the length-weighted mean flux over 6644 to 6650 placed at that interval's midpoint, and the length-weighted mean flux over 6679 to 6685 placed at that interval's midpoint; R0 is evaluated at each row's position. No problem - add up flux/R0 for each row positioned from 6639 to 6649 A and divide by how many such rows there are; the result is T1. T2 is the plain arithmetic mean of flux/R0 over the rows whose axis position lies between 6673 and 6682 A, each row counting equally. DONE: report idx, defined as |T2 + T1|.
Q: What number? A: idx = 2.012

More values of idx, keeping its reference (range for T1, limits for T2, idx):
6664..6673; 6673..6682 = 2.001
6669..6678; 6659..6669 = 2.017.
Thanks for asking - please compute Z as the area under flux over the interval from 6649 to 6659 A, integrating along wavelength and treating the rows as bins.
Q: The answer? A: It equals 245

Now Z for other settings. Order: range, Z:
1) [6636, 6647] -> 291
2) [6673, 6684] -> 279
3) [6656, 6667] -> 283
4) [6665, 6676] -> 281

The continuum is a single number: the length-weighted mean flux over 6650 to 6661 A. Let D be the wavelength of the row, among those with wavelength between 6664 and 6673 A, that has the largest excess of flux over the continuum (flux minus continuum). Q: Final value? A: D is 6672.38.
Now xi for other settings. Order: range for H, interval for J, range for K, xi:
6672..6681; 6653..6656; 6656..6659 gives 571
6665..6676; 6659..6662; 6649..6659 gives 684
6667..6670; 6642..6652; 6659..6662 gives 649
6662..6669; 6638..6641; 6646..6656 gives 721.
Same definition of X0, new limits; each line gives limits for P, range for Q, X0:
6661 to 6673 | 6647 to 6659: -0.4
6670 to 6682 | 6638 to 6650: -3.4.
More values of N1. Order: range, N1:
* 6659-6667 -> 51.5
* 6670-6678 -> 52.5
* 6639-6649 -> 50.7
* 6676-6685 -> 51.2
